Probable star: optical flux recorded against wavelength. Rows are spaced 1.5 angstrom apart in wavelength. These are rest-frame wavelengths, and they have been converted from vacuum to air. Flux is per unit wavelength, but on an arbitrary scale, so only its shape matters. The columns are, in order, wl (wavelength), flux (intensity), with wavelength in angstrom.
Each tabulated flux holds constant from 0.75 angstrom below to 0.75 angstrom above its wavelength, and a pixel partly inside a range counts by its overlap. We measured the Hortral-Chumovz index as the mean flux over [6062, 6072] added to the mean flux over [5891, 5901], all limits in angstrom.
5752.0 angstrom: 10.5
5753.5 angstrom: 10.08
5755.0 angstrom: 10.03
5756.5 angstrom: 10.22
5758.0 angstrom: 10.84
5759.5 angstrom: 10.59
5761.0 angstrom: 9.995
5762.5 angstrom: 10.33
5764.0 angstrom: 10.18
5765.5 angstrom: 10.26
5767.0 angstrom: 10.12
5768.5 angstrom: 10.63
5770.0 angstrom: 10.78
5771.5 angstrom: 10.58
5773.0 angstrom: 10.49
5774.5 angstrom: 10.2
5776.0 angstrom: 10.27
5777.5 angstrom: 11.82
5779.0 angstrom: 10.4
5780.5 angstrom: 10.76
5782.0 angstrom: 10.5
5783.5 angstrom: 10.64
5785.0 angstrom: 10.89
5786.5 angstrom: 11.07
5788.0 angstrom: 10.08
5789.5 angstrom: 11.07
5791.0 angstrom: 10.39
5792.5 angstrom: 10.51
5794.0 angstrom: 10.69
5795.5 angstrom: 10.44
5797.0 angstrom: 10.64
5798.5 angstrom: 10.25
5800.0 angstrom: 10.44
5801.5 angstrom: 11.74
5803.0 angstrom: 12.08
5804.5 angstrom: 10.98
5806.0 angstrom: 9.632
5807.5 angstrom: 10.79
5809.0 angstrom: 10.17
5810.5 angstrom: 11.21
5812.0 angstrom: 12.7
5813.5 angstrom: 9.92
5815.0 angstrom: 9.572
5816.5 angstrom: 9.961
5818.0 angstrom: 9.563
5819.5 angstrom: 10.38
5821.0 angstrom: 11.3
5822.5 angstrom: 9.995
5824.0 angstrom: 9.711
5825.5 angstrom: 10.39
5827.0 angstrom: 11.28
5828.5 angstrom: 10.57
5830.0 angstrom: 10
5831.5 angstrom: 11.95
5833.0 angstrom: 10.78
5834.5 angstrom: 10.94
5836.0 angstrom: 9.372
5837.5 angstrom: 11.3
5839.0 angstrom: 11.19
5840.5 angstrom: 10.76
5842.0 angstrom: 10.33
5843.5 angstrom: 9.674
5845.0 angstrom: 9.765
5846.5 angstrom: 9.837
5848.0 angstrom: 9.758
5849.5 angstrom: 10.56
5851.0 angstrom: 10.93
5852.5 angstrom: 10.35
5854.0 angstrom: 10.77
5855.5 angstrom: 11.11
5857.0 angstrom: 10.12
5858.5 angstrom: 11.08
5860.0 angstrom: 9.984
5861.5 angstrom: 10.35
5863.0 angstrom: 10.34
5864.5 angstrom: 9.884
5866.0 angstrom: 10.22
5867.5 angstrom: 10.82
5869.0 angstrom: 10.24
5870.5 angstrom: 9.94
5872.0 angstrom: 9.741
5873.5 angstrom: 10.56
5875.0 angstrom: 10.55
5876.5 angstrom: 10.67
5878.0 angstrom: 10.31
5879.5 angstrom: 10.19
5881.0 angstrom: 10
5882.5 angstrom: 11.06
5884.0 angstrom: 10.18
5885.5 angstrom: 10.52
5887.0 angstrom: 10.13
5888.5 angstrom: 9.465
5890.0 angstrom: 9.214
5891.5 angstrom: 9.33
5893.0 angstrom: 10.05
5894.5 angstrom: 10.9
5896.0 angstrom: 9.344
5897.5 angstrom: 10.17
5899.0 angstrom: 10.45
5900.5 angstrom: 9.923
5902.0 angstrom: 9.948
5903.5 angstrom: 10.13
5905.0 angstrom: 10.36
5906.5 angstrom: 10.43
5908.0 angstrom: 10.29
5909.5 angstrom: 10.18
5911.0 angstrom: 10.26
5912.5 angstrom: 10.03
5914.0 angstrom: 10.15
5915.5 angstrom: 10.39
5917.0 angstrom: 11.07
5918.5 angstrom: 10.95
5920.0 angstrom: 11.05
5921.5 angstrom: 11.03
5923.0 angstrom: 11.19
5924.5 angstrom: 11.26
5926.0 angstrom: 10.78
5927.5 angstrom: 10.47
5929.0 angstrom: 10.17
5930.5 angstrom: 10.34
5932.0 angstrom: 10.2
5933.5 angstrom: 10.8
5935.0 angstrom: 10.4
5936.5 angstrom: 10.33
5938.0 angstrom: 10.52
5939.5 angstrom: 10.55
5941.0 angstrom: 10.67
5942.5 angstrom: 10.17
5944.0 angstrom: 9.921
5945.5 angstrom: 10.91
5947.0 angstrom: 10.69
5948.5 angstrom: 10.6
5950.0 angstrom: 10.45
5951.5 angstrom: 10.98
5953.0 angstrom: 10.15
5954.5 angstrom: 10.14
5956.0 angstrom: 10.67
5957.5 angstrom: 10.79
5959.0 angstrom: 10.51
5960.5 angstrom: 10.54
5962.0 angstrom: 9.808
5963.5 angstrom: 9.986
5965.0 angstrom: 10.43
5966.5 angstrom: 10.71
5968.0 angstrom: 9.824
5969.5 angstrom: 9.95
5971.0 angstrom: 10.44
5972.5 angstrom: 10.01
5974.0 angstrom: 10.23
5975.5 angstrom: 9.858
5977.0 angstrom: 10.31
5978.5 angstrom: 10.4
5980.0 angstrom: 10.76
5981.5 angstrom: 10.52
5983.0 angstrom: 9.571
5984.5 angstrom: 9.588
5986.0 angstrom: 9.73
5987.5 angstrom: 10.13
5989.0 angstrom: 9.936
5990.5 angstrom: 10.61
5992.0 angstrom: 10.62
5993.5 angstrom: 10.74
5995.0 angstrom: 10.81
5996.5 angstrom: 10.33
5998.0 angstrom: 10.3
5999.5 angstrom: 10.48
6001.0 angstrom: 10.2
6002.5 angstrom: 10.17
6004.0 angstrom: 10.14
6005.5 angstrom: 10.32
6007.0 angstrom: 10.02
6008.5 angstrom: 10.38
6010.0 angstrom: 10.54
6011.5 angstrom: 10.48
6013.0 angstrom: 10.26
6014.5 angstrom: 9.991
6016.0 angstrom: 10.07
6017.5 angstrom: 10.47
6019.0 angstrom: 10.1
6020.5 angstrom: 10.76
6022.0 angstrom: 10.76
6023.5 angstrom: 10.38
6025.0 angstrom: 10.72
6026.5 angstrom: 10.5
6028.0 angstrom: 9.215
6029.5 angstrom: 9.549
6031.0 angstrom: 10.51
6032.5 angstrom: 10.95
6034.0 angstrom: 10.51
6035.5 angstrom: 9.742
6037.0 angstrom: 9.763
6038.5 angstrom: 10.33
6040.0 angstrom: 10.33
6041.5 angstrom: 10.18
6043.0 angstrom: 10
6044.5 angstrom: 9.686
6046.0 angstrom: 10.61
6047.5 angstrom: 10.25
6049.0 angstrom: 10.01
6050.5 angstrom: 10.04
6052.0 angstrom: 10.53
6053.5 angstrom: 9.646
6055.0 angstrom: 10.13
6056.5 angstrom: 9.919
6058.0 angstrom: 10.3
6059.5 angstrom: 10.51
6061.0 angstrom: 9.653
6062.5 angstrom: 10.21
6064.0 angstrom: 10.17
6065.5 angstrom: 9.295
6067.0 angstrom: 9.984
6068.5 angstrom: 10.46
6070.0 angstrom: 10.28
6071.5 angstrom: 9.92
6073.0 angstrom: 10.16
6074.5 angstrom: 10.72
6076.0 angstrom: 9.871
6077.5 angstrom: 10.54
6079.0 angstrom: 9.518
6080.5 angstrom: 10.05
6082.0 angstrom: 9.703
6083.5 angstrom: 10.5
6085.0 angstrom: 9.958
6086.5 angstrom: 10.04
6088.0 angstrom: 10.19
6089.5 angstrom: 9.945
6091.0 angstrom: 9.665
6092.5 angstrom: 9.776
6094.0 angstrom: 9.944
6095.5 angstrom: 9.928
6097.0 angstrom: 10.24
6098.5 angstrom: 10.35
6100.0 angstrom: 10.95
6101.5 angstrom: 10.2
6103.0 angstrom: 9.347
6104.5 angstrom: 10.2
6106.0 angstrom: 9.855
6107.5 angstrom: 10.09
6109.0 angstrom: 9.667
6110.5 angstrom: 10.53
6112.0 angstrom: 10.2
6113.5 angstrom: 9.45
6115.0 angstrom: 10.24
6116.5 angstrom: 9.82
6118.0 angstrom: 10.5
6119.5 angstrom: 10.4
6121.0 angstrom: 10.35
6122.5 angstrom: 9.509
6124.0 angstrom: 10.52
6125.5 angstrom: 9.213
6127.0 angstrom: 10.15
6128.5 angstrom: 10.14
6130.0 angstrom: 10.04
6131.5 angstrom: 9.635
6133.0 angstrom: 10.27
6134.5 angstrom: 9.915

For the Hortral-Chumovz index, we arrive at 20.1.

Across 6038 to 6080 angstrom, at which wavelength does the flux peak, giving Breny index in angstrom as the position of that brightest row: 6074.5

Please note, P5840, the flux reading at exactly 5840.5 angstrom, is 10.76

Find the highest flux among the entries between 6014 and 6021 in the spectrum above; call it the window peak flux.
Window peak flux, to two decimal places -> 10.76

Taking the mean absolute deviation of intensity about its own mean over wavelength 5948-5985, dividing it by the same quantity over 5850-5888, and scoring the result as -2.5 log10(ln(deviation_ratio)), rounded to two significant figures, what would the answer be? 6.2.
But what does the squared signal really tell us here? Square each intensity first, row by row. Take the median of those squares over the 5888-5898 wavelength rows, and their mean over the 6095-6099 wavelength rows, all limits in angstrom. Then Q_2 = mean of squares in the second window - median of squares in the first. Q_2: 14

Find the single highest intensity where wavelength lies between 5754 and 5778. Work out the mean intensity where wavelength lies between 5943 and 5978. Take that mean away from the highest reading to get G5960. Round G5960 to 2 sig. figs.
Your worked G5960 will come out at 1.5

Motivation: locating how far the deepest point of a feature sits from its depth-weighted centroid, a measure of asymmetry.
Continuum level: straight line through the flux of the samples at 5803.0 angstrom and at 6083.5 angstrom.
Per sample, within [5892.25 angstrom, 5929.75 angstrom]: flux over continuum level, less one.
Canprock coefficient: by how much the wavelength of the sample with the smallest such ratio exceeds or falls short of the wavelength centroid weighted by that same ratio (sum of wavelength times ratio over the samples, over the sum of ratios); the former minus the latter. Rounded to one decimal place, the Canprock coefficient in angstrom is -11.7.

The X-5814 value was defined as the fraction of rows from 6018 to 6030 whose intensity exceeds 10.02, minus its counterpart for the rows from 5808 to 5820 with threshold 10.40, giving 0.50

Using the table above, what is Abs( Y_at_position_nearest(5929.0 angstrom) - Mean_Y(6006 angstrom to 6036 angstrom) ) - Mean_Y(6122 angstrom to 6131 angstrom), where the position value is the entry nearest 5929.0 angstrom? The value -9.80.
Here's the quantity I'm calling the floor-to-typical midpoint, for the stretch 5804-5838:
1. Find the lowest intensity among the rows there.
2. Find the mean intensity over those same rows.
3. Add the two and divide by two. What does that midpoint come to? 10.0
